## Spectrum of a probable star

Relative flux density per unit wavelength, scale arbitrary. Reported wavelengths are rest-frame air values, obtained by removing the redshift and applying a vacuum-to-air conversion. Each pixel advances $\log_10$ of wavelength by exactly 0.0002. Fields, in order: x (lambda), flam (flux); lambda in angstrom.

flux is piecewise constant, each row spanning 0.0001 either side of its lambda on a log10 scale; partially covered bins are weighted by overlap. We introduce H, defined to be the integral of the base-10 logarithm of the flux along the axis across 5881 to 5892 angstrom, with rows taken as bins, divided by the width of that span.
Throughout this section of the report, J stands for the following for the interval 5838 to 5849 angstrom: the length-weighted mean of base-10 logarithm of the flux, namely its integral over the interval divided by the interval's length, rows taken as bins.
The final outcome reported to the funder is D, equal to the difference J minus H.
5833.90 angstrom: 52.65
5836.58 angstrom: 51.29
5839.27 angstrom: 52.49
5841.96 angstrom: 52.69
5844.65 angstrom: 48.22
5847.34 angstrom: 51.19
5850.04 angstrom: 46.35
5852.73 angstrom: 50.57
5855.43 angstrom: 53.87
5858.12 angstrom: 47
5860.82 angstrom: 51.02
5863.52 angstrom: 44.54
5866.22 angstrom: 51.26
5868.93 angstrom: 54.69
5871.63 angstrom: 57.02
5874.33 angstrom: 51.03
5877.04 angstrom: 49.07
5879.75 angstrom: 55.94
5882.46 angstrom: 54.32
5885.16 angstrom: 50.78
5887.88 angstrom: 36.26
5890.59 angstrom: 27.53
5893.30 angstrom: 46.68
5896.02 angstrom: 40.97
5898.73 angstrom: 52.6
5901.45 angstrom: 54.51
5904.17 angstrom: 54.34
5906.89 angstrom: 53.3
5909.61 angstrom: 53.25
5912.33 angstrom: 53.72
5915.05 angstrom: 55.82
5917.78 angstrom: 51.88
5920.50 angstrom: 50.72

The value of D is 0.09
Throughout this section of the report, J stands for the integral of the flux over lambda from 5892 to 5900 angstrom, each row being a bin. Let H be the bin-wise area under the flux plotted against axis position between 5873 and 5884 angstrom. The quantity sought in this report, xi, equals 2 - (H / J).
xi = 0.5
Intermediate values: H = 578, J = 374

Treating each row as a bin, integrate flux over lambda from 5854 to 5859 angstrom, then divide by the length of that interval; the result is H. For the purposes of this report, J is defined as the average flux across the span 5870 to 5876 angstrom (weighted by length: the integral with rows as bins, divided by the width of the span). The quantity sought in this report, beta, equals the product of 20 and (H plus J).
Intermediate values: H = 50.8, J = 54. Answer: 2092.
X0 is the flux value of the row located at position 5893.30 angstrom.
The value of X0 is 46.68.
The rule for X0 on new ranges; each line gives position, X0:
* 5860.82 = 51.02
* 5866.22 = 51.26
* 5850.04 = 46.35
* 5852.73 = 50.57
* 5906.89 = 53.3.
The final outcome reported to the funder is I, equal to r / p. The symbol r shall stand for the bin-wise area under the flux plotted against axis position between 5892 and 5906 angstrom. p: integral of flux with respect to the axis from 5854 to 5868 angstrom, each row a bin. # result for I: 1.01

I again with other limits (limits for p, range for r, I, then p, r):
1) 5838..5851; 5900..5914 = 1.15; 654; 754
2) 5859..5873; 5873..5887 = 1.00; 722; 723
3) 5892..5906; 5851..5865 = 0.99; 699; 691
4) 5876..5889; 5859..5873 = 1.12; 643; 722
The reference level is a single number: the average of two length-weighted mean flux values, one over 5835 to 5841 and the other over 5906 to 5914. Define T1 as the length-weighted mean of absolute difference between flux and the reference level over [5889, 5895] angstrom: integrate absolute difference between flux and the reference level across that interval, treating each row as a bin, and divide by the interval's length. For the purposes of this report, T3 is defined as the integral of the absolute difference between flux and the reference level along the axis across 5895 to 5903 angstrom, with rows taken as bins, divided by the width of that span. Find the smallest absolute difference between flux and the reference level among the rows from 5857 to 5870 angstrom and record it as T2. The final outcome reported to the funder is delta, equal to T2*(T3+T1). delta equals 30.2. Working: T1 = 16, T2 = 1.5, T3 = 4.2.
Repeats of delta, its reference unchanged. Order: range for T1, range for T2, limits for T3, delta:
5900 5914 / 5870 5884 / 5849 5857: 6.5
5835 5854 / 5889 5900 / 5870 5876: 1.0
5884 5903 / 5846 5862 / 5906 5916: 11.1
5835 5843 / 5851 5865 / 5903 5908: 1.8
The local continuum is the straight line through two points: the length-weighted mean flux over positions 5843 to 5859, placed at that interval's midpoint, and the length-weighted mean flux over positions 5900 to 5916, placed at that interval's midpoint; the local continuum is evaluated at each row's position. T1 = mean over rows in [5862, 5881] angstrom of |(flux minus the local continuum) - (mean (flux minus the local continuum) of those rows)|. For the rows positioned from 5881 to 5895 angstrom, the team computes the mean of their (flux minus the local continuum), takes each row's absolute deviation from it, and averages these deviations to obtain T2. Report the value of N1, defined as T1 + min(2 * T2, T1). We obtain 7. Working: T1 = 3.3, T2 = 9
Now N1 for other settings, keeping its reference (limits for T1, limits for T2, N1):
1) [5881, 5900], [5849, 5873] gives 14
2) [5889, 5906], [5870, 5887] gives 13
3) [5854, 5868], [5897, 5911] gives 5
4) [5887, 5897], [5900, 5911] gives 7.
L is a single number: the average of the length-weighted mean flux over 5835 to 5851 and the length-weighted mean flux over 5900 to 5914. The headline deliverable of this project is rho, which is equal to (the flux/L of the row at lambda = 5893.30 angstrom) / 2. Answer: 0.45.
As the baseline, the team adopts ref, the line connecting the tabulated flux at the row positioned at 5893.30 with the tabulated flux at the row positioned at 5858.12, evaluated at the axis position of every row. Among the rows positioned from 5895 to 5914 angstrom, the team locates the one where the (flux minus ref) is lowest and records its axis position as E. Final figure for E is 5896.02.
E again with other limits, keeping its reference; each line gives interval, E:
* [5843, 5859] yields 5850.04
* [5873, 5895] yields 5890.59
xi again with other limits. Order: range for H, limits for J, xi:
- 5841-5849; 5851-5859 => 1.0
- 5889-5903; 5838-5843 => -0.4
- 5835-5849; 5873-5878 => -0.9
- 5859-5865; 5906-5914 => 1.3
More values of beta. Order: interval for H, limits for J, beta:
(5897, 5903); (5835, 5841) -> 2096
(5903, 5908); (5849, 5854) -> 2048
